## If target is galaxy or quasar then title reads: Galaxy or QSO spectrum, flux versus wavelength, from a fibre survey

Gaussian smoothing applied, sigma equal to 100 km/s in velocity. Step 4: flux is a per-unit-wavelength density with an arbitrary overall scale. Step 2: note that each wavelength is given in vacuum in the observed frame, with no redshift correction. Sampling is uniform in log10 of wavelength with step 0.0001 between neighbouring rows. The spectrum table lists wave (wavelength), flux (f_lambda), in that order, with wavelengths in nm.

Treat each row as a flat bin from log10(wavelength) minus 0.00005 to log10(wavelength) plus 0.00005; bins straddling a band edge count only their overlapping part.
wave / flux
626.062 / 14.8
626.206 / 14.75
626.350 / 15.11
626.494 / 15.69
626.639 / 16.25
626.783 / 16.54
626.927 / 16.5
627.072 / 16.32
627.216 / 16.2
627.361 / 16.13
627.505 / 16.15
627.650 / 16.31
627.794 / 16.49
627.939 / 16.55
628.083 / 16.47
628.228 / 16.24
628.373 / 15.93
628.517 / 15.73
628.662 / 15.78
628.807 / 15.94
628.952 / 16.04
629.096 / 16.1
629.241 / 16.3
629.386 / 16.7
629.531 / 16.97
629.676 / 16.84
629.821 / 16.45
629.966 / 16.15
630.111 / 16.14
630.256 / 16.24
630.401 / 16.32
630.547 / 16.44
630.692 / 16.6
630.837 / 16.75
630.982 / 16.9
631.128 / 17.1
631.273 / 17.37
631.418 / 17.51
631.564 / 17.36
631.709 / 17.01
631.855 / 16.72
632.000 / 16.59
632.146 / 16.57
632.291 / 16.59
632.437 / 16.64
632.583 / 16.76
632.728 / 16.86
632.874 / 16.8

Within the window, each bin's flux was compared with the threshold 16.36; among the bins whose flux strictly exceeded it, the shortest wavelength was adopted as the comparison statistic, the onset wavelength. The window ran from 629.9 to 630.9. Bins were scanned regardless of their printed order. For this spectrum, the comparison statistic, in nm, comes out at 630.547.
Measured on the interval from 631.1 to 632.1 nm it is 631.128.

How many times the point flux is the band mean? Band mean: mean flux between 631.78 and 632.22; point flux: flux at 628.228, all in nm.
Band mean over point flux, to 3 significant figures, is 1.02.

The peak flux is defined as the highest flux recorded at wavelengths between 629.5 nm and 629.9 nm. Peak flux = 16.97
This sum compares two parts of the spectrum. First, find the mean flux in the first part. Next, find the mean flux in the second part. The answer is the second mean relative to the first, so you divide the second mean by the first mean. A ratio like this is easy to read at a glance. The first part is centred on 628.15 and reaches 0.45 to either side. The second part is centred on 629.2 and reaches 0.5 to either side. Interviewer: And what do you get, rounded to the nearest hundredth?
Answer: 1.01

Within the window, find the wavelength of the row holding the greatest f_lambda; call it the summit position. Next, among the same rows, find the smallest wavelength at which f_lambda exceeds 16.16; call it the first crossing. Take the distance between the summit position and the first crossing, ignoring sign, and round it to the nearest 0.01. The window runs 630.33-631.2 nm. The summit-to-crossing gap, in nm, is 0.73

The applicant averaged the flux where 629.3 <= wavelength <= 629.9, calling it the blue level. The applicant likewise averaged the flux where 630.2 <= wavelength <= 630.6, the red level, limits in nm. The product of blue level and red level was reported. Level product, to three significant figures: 273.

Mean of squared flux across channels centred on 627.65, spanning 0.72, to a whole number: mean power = 267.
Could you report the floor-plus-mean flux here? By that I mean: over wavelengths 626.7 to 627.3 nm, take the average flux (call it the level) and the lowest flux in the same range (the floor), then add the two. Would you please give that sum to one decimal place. 32.6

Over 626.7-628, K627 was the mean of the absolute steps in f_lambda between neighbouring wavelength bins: 0.104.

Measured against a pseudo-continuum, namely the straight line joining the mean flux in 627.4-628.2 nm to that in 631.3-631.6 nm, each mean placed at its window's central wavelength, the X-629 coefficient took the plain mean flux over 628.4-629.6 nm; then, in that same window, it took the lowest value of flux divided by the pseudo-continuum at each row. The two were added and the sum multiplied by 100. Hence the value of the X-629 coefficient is 1714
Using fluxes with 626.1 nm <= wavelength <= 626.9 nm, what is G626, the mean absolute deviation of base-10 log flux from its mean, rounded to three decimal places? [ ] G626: 0.016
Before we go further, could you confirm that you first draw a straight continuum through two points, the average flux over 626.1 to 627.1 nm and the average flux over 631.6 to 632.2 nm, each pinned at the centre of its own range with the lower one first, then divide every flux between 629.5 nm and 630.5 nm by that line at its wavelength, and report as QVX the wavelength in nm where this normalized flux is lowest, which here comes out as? 630.111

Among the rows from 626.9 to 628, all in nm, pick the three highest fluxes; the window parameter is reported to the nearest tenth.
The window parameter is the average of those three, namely 16.5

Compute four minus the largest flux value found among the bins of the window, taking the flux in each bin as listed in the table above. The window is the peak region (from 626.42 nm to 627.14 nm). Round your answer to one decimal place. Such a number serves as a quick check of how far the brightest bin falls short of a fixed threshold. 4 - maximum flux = -12.5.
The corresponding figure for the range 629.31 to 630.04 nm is -13.0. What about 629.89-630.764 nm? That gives -12.6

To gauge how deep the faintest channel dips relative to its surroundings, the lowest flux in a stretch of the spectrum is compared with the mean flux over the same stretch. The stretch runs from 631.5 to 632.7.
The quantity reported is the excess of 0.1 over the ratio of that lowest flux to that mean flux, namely -0.887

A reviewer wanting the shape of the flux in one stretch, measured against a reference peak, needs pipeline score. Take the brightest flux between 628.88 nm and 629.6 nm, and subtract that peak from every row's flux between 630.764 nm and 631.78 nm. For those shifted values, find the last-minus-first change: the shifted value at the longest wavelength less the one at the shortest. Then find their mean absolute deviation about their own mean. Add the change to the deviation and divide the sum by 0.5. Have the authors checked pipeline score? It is 1.0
